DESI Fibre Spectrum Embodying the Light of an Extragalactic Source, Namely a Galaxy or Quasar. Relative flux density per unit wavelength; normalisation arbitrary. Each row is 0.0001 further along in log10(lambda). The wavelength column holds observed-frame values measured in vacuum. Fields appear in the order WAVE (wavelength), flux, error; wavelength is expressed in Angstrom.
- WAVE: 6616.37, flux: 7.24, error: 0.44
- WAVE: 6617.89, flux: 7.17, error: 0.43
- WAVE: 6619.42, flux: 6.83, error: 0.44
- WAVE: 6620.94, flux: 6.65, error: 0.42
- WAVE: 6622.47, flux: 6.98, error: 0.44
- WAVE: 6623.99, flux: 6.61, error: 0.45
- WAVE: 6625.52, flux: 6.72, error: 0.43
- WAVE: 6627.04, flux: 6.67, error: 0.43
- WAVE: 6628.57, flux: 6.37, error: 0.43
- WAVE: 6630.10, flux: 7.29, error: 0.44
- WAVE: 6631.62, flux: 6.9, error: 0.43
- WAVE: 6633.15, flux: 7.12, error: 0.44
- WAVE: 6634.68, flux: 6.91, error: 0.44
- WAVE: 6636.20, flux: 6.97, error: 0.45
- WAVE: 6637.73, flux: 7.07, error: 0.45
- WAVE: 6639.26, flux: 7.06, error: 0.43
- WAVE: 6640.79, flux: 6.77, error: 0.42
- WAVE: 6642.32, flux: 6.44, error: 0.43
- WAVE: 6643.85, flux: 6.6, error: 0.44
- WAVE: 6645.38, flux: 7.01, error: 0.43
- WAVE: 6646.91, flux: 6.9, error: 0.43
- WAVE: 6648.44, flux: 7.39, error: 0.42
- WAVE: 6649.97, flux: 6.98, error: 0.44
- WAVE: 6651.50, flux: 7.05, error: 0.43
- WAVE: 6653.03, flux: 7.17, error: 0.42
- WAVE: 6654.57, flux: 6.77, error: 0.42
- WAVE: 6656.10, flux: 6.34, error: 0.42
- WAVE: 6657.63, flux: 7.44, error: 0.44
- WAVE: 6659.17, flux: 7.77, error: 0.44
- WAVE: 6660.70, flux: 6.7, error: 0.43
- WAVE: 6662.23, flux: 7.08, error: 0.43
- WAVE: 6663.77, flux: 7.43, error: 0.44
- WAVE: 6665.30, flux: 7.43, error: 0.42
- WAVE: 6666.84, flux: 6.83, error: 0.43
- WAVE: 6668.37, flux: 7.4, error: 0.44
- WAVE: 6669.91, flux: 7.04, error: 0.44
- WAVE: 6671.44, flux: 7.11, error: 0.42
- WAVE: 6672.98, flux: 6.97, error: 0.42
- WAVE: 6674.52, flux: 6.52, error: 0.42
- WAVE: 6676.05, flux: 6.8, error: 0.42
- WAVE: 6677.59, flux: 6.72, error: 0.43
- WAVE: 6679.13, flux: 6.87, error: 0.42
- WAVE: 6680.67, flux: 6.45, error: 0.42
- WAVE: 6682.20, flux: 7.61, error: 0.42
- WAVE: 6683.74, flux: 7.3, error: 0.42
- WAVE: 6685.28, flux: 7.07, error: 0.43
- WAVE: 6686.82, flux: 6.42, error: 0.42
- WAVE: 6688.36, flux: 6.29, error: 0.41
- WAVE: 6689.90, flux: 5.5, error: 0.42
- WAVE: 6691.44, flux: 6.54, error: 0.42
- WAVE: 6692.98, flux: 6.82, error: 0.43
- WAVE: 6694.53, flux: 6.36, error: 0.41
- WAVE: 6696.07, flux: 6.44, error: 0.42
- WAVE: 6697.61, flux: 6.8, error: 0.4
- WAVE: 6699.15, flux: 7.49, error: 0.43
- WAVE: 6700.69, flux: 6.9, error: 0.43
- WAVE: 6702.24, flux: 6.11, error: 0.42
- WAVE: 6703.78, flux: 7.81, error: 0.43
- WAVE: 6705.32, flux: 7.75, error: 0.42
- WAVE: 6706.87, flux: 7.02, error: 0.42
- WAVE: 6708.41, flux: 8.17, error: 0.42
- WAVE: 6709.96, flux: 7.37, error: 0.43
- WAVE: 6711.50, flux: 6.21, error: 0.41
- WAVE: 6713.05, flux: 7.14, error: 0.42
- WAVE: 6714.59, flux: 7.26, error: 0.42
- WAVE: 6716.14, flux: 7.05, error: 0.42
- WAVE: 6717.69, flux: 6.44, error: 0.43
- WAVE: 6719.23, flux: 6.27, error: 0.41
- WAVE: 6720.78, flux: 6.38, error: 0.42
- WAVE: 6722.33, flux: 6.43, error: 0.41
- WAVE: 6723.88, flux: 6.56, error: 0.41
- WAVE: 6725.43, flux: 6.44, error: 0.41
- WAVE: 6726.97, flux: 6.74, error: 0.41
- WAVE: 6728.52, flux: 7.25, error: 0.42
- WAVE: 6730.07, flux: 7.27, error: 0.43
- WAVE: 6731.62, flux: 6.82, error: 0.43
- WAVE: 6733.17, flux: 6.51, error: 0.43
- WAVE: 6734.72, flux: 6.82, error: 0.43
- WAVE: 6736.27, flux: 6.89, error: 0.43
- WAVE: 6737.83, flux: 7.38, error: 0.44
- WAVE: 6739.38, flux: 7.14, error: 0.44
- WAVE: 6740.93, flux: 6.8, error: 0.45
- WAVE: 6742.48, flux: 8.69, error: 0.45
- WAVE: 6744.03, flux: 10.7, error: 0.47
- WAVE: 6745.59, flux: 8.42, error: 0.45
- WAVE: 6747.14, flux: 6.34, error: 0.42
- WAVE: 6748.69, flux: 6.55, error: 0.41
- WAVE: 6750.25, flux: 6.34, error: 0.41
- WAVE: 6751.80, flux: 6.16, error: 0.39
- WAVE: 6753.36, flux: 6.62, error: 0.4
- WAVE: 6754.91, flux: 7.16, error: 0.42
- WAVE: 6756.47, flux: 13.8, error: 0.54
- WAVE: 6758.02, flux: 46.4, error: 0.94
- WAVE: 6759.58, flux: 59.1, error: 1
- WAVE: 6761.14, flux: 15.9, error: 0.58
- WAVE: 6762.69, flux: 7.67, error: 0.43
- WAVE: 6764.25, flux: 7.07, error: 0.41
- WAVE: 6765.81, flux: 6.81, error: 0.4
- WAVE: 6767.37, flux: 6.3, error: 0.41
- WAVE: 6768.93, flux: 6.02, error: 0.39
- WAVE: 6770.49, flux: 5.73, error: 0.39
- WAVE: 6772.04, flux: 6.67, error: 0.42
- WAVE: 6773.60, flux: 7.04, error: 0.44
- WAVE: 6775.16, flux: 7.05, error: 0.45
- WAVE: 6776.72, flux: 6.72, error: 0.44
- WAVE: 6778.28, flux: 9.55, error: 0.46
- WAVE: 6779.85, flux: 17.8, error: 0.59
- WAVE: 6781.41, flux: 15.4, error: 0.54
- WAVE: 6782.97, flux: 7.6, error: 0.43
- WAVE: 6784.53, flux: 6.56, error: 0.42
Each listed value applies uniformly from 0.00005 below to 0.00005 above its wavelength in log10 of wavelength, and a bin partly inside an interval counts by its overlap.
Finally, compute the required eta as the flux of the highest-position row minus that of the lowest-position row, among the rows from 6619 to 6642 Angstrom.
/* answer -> -0.1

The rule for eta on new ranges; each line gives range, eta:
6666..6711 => 0.5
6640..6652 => 0.3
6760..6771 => -10.2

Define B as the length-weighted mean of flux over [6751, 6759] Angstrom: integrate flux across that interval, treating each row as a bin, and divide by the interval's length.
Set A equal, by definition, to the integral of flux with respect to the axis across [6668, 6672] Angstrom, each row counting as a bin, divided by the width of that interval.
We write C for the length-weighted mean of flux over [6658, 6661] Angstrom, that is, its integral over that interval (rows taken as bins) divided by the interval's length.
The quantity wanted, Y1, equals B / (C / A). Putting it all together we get 17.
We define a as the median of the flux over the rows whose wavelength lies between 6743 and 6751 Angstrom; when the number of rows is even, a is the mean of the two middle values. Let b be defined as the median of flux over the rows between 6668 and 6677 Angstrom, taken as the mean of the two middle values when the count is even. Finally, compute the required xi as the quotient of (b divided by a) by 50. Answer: 0.0214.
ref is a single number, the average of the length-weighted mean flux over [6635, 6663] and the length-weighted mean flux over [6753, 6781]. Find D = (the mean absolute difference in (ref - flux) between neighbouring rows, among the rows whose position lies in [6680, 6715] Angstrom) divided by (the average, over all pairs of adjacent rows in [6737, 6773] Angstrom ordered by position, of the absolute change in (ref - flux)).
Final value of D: 0.1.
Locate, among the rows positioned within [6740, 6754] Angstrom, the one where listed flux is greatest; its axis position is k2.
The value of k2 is 6744.03 Angstrom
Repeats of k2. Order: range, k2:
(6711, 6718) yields 6714.59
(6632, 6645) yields 6633.15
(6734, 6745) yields 6744.03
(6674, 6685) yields 6682.20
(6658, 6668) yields 6659.17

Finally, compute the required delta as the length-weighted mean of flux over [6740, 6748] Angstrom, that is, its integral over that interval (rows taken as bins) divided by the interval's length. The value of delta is 8.16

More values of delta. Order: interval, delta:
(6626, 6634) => 6.87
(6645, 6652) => 7.07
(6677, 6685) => 7.00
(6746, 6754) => 6.49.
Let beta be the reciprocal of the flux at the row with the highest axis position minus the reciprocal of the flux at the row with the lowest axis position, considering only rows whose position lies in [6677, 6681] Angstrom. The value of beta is 0.006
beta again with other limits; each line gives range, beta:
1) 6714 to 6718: 0.018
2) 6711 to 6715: -0.023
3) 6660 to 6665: -0.015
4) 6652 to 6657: 0.018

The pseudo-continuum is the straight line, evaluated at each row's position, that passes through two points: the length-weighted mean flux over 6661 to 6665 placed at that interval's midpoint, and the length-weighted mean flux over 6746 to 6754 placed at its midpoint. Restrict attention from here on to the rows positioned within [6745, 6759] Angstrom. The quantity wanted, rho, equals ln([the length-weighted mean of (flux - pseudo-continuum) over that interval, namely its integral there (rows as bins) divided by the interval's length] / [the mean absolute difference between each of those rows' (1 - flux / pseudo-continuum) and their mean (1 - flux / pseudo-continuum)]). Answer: 1.60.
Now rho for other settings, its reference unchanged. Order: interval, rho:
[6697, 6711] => 1.63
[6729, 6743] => 2.06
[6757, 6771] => 1.58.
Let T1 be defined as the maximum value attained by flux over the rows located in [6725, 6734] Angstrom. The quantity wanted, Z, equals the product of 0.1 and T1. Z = 0.727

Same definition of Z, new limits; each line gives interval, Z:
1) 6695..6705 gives 0.781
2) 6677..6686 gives 0.761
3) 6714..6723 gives 0.726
